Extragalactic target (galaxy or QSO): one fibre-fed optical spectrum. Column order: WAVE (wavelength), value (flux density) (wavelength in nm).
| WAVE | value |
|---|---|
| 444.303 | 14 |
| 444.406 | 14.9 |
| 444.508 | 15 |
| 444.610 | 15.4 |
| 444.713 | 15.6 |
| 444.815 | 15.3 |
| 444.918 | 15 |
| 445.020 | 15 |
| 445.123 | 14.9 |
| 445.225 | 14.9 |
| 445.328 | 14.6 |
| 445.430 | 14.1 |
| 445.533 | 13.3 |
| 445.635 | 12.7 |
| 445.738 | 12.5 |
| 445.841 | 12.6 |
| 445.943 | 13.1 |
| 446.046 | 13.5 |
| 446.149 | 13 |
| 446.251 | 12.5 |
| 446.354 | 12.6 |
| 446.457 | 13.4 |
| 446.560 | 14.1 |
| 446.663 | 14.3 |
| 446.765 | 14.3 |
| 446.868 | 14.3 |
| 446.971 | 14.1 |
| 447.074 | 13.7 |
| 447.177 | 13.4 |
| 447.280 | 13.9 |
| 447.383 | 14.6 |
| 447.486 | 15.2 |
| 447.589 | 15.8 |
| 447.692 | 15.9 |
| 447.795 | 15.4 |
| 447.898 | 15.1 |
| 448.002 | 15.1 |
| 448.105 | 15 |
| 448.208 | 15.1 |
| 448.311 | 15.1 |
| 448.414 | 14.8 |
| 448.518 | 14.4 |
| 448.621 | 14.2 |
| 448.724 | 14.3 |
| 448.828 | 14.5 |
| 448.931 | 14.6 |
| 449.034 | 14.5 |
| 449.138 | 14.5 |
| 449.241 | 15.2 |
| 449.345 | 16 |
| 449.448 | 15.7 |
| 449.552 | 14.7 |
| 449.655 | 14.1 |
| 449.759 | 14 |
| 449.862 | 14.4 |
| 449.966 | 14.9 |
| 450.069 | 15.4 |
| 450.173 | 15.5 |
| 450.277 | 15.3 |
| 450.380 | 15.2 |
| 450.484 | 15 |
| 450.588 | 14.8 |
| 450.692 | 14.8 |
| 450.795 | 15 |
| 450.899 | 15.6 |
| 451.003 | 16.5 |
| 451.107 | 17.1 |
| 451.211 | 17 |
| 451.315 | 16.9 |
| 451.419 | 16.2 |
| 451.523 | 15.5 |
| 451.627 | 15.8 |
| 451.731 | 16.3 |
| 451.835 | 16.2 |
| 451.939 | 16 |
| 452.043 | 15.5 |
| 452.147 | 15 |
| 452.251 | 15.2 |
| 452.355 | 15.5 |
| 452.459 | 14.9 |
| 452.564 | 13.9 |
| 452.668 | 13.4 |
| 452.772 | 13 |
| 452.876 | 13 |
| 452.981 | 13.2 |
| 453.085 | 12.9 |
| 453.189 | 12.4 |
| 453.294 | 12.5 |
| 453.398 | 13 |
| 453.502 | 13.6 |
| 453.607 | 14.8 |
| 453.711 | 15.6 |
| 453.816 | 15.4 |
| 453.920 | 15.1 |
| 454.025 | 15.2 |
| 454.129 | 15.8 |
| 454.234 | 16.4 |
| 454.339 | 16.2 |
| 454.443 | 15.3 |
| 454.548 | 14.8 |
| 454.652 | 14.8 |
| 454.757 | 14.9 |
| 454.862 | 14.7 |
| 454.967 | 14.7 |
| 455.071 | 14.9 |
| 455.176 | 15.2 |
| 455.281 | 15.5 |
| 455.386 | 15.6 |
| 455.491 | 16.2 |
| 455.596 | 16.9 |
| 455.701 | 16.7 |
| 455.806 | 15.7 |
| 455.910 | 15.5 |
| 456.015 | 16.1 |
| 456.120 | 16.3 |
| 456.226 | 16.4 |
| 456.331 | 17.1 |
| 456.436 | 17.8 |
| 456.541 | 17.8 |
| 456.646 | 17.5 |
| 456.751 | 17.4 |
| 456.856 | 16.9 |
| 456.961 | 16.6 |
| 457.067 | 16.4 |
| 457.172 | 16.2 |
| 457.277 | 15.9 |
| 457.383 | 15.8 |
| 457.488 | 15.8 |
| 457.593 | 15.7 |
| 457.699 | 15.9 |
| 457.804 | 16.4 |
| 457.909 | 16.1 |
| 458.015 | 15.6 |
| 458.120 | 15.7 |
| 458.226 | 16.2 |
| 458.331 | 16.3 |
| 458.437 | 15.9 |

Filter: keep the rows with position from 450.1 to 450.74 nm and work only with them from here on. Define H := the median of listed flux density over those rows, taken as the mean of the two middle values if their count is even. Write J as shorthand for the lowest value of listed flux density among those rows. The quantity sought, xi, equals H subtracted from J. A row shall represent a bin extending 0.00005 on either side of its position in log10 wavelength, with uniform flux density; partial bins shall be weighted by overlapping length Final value -0.30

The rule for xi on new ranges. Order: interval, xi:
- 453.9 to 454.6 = -0.50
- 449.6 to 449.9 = -0.10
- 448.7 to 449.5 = -0.25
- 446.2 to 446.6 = -0.50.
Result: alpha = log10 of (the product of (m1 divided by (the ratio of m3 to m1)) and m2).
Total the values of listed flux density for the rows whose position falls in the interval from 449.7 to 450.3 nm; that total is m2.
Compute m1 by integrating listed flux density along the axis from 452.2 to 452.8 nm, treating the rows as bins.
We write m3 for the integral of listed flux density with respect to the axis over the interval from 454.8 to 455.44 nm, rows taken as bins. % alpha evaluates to 2.84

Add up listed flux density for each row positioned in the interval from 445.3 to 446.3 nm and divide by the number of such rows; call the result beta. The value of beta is 13.2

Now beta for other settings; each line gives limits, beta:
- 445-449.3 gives 14.2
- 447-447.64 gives 14.4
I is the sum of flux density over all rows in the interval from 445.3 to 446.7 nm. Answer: 186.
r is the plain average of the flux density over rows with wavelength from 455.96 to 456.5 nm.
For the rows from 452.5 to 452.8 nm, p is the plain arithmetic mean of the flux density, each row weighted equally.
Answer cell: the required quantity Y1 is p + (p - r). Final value 10.1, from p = 13.4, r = 16.7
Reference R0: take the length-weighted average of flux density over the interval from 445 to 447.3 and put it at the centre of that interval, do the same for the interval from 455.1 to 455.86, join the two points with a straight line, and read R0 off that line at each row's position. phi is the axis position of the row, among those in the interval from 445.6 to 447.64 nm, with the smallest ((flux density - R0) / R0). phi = 446.251 nm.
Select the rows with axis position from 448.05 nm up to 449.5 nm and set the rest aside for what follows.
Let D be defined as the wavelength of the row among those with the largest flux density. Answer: 449.345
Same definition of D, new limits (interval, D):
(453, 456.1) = 455.596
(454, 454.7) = 454.234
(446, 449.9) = 449.345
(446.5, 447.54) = 447.486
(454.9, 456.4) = 456.331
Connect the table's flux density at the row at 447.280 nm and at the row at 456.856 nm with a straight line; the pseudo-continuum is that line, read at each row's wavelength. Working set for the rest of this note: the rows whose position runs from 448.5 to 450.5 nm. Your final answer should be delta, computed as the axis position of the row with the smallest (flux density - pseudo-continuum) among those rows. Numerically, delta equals 449.759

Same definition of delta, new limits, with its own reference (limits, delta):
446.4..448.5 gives 447.177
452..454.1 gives 453.189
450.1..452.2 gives 452.147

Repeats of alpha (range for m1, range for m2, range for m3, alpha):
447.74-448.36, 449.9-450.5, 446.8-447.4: 2.98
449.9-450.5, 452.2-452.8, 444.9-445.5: 2.91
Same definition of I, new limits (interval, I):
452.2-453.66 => 191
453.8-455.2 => 213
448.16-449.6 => 208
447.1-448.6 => 209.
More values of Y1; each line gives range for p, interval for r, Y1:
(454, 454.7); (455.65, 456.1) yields 15.0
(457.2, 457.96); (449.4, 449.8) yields 17.3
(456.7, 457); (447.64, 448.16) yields 18.6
